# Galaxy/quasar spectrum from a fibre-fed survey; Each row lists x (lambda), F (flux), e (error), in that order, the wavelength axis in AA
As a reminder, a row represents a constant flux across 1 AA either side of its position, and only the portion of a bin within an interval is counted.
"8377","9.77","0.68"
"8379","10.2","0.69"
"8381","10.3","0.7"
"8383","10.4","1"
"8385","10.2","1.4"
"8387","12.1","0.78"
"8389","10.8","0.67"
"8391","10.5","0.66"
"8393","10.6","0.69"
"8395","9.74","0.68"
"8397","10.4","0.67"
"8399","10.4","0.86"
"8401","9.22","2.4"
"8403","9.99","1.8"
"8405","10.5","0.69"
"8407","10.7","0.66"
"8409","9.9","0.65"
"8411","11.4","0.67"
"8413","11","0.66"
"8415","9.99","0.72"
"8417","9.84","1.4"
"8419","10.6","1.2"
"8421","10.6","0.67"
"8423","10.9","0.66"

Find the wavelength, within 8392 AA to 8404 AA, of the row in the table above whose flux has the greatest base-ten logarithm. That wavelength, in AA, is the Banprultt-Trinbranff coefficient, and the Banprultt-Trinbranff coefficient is 8393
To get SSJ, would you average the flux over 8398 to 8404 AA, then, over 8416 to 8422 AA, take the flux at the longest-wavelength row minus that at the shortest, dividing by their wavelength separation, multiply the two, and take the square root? 1.4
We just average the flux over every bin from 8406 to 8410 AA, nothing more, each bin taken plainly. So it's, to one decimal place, 10.3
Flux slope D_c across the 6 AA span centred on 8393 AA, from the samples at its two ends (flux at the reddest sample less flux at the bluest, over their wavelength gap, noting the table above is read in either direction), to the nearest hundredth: -0.19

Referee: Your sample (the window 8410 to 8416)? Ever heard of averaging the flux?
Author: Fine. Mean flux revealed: 10.8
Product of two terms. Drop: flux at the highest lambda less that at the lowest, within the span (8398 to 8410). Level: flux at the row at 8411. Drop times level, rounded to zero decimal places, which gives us -6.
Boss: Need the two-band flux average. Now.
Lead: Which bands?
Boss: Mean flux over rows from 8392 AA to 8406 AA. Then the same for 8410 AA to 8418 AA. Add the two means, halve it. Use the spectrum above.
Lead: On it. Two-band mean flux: 10.3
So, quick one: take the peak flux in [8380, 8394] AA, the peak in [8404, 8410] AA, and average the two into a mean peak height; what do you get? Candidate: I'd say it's 11.4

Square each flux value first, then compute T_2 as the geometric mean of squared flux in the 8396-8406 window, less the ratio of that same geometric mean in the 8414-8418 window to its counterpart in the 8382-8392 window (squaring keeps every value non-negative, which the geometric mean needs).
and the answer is 101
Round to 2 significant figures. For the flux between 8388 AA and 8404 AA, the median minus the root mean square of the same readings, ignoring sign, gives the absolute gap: 0.18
